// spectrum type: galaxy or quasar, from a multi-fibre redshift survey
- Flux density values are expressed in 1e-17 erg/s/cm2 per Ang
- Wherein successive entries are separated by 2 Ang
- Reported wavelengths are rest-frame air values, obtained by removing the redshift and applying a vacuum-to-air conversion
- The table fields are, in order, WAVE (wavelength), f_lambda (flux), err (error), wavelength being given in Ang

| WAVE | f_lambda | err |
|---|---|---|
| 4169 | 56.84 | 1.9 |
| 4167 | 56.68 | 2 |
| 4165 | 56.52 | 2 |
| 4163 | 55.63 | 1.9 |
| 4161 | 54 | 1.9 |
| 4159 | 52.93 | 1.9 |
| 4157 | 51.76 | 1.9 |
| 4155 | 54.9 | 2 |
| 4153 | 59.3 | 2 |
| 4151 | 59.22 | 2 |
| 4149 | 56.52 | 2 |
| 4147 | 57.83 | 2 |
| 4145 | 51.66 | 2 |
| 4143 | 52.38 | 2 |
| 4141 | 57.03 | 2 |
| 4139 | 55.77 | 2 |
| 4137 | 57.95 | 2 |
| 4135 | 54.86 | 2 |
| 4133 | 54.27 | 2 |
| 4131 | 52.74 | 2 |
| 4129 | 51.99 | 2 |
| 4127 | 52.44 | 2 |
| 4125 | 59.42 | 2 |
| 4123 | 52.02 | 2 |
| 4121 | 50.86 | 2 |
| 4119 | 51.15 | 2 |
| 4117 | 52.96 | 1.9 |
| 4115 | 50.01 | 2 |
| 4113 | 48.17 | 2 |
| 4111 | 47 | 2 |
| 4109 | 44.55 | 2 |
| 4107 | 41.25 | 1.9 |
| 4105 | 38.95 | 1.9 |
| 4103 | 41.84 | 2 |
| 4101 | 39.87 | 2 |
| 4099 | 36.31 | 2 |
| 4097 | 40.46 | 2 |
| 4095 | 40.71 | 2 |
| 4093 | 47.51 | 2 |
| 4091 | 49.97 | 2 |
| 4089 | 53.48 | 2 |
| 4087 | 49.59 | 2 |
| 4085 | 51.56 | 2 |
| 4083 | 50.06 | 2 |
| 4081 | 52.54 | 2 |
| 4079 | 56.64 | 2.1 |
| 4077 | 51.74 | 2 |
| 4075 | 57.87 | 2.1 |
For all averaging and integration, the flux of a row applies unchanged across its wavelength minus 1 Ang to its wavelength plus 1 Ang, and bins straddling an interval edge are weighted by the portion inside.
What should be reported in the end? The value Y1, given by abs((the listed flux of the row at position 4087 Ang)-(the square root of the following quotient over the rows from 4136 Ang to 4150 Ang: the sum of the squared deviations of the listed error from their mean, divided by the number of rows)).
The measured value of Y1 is 49.6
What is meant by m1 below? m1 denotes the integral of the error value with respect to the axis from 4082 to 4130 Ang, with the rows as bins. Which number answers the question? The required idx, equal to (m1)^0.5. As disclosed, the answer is 9.8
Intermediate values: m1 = 95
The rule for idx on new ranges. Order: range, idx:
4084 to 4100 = 5.7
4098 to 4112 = 5.3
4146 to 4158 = 4.9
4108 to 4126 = 6.0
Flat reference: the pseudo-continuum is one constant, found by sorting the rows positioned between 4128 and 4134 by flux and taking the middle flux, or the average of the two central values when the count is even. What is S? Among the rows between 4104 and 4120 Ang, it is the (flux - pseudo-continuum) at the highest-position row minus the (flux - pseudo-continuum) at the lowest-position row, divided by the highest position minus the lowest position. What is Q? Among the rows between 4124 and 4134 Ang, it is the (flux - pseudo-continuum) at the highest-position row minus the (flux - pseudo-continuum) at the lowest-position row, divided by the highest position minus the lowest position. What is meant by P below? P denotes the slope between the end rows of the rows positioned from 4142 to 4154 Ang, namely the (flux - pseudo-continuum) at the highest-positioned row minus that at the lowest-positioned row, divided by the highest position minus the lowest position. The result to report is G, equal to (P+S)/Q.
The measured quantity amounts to -2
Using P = 0.7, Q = -0.6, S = 0.9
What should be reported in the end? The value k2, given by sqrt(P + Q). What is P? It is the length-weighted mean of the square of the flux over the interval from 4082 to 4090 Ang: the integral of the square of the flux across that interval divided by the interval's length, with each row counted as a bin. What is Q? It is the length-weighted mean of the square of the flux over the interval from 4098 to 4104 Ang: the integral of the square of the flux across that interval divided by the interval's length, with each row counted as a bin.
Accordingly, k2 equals 64.6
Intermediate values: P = 2621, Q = 1553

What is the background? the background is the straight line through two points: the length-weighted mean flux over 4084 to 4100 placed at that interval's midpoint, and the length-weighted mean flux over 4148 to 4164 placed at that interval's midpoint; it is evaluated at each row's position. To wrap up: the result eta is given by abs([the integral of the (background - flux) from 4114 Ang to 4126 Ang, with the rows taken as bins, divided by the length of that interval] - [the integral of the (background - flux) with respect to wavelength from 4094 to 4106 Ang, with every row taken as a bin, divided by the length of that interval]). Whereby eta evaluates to 10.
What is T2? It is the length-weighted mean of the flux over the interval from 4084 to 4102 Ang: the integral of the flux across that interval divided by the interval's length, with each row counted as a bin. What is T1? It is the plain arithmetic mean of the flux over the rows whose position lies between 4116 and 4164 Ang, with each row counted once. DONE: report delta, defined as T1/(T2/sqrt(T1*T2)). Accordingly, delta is 60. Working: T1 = 54.6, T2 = 45.5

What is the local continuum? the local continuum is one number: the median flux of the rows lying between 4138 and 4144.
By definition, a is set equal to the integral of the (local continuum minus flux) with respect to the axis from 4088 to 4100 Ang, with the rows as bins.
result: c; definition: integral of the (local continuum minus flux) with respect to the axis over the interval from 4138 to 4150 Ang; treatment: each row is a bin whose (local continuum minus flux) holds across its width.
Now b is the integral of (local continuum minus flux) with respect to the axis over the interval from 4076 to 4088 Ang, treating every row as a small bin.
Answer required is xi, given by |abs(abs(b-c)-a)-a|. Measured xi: 38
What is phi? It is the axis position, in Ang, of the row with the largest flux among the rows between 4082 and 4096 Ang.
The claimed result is 4089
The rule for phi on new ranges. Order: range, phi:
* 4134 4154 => 4153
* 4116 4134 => 4125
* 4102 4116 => 4115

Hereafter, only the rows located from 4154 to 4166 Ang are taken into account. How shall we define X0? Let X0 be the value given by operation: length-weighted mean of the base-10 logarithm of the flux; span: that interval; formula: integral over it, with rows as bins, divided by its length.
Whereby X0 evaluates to 1.73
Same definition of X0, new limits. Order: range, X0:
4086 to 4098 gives 1.67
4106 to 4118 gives 1.67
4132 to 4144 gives 1.74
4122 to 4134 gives 1.73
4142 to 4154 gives 1.75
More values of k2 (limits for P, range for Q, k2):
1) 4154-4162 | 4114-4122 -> 74.0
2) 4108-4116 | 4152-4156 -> 74.3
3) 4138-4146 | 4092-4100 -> 68.3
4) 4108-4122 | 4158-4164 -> 73.3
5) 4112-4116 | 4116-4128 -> 72.4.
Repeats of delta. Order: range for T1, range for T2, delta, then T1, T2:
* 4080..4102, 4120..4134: 43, 46.6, 53.4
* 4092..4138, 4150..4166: 45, 48.1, 55.5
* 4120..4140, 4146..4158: 53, 54.2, 56.6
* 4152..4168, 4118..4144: 56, 55.2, 54.1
